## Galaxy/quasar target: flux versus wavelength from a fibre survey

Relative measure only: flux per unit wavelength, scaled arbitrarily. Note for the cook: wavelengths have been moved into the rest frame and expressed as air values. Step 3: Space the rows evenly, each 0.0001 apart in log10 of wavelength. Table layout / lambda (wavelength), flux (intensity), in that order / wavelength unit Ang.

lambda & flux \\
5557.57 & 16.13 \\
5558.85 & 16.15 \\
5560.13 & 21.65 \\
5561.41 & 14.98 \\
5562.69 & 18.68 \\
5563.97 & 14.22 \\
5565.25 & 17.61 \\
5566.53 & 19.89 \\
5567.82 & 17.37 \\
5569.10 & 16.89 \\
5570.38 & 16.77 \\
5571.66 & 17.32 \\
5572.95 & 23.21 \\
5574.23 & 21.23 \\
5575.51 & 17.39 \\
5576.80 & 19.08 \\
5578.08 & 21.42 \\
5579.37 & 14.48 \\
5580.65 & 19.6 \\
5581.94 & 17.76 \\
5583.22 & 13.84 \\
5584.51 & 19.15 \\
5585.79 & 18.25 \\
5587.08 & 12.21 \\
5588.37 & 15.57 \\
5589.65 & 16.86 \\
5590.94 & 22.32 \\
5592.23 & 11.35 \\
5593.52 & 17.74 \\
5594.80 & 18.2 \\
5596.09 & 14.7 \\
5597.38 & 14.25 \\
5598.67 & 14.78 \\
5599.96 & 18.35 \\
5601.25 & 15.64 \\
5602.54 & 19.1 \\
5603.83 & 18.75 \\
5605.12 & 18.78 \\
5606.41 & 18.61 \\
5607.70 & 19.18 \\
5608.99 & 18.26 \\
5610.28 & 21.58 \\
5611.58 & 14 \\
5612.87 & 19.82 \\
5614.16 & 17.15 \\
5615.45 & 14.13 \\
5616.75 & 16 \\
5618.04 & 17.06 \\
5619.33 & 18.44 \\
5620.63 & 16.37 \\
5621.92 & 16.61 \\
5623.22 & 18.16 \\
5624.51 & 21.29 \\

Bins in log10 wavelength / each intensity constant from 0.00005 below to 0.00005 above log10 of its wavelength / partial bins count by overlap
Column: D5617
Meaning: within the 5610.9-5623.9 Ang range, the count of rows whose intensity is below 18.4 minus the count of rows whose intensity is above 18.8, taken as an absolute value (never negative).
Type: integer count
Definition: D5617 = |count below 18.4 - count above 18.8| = 7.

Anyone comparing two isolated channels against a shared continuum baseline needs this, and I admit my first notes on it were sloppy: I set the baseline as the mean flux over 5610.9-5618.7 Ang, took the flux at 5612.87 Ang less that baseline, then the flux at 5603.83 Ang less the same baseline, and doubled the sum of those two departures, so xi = 12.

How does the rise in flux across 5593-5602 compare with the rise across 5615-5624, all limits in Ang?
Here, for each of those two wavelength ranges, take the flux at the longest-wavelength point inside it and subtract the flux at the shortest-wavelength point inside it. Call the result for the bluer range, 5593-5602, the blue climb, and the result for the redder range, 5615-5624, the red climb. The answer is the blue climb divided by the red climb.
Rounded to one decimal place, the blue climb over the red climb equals -0.5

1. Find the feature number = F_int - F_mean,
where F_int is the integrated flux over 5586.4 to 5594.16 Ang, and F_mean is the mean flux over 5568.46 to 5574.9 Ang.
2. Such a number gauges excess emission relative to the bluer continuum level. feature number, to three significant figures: 105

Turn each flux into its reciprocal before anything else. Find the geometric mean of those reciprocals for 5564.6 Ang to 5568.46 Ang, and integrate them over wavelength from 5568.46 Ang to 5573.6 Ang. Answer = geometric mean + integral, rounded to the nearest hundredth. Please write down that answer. 0.34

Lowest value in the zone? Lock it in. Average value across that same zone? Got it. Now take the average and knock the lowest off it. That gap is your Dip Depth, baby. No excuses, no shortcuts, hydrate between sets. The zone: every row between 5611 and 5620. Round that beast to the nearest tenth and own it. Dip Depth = 2.7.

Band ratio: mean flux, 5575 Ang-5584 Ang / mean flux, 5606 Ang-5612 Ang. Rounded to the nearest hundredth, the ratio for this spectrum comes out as 0.96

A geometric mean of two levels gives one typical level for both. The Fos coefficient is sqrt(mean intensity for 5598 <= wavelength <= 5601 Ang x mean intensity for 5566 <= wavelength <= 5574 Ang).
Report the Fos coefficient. 17.5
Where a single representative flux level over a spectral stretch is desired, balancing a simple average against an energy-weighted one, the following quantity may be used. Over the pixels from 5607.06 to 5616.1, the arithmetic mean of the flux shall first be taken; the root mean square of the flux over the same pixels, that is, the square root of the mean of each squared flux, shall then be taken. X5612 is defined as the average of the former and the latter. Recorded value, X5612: 17.8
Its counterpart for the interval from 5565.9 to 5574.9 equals 19.0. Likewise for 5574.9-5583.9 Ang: 17.7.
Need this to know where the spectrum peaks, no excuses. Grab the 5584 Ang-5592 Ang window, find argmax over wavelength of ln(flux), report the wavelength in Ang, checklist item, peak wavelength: 5590.94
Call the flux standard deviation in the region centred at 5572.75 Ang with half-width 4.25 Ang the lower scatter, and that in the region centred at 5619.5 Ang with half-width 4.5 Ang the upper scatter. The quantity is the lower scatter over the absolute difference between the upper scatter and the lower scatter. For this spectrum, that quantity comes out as 2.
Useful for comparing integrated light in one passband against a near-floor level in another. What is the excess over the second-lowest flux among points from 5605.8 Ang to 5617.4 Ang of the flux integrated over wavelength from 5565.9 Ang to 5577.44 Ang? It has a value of 203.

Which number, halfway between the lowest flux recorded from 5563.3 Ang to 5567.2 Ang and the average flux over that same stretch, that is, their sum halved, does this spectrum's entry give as 15.7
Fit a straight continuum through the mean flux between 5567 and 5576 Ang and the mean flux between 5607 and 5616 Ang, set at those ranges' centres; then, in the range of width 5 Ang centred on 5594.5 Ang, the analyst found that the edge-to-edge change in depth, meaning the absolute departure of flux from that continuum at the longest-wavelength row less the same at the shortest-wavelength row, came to -3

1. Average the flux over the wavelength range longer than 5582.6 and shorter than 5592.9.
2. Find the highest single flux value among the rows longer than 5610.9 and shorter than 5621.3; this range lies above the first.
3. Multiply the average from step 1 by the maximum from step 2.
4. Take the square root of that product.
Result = 17.9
